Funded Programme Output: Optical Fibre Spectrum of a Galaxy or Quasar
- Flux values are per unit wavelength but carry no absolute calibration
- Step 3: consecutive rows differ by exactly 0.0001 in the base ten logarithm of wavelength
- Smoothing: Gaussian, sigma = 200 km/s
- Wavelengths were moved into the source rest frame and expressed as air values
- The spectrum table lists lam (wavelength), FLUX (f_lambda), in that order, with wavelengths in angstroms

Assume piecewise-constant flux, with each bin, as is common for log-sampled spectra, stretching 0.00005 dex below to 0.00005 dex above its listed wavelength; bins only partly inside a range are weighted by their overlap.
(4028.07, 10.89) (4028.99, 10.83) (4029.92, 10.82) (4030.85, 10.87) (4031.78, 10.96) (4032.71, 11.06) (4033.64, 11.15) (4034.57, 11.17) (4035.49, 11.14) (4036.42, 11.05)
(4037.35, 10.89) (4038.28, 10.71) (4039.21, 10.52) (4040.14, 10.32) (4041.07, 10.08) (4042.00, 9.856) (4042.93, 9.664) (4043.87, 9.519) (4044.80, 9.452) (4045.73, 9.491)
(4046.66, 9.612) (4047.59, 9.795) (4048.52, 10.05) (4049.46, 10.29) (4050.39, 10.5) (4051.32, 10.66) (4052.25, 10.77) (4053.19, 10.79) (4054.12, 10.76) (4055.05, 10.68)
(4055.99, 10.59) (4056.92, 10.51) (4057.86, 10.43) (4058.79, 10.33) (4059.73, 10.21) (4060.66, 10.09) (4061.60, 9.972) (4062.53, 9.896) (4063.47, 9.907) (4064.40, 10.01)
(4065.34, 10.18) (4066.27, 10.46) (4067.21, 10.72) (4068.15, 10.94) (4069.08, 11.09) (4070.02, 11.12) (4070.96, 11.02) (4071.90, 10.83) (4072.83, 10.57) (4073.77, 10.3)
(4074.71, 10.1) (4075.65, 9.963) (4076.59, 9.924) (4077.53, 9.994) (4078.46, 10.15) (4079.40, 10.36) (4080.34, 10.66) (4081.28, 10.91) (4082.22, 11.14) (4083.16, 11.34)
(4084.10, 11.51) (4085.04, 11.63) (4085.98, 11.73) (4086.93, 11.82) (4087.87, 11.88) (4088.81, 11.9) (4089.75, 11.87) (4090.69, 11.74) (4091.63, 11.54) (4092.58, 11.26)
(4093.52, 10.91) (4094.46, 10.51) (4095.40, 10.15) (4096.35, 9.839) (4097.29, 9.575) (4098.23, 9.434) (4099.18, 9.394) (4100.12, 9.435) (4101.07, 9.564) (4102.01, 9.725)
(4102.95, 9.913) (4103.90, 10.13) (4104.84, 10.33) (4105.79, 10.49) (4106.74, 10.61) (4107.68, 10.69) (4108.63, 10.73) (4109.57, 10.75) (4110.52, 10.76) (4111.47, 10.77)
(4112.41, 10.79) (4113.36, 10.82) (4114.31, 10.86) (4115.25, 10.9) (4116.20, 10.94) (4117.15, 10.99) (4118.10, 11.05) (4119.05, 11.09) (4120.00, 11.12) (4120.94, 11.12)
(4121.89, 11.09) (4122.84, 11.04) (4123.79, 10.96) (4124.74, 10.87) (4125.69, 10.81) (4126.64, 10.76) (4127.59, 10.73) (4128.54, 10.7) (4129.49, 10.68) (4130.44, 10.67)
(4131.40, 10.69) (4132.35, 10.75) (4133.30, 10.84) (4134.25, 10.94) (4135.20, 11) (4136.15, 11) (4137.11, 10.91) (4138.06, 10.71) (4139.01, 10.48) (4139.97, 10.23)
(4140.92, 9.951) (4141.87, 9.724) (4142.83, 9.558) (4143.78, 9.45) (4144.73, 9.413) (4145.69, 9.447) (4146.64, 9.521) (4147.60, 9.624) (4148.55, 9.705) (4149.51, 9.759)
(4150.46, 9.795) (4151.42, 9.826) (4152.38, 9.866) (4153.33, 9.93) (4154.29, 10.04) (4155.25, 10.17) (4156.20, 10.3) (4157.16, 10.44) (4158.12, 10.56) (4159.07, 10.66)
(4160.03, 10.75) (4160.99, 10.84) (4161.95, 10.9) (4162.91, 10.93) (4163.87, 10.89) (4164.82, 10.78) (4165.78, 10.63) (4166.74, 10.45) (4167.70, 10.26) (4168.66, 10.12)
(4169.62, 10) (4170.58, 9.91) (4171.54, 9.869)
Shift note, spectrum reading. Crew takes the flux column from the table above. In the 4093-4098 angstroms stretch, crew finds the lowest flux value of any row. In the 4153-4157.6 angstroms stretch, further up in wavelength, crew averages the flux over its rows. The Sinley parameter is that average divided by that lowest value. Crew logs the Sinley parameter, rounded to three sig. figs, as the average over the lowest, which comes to 1.06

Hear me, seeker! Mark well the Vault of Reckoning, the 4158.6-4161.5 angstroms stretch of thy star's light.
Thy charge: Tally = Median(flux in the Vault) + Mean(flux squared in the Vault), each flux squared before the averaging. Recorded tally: 126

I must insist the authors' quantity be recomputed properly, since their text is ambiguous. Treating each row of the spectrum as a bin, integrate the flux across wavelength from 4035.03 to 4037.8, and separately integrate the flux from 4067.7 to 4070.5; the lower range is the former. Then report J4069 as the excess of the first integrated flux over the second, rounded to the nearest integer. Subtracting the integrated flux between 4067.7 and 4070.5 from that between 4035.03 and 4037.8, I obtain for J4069 0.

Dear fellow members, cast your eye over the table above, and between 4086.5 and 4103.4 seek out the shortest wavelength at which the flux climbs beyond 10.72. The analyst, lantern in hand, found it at 4086.93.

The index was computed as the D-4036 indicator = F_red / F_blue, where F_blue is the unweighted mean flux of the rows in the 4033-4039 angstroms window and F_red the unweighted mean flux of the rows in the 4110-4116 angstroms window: 0.98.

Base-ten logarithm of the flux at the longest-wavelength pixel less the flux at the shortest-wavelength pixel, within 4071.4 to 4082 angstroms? -1.1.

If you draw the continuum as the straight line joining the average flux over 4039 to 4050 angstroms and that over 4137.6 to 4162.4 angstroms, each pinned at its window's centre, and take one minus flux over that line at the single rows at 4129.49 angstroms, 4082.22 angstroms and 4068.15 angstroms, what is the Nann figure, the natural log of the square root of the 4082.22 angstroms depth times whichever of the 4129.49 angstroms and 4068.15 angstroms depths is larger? -2.4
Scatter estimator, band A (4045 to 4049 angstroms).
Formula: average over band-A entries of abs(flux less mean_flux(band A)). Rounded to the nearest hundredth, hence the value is 0.19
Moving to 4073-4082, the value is 0.26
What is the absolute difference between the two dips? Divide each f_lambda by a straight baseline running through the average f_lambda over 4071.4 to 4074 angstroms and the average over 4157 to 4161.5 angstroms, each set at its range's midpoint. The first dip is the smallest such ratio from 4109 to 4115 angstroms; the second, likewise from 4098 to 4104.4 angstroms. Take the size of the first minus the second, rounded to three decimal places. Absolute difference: 0.127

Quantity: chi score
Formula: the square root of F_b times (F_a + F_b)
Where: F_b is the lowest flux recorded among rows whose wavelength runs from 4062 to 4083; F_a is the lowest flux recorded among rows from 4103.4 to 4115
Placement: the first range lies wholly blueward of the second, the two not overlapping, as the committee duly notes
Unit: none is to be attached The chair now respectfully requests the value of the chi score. 14.08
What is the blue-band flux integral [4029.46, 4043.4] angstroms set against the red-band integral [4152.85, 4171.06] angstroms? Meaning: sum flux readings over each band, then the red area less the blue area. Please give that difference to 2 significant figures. 41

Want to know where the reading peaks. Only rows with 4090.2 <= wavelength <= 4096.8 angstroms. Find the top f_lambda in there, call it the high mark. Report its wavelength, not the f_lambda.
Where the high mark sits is 4090.69 angstroms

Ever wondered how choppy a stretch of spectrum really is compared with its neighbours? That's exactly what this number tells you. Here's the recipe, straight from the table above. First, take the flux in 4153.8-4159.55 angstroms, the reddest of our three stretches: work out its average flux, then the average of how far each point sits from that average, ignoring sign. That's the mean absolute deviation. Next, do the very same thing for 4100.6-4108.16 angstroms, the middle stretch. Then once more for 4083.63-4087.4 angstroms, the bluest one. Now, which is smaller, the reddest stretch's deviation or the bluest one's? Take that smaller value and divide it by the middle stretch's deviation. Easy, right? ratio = 0.3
